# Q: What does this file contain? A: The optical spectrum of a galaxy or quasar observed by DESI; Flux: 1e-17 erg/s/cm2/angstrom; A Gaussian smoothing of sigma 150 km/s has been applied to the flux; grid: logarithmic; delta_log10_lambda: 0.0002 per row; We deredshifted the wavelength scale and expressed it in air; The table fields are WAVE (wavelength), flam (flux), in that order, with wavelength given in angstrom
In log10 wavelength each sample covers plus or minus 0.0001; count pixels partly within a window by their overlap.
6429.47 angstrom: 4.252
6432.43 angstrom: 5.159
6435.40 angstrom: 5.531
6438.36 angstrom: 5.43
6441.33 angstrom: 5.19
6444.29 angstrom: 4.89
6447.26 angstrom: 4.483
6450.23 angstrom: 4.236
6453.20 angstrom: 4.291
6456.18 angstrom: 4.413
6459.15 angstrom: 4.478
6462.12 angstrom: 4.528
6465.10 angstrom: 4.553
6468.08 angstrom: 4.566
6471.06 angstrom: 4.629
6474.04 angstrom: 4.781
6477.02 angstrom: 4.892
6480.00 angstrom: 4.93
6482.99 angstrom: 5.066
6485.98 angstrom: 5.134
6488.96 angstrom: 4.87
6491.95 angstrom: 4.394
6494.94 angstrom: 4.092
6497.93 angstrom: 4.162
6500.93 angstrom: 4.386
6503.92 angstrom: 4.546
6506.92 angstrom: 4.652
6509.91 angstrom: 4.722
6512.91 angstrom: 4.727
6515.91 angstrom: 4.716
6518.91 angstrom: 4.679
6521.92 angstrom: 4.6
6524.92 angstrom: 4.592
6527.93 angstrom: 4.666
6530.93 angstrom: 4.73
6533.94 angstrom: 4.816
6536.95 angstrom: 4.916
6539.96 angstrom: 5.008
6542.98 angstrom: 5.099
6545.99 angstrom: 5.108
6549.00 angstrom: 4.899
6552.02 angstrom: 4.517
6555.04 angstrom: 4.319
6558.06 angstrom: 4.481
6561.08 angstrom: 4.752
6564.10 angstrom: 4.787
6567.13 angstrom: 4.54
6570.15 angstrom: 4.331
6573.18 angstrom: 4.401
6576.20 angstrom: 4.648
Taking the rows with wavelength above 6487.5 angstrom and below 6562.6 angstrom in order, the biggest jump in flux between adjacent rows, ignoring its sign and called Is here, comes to 0.48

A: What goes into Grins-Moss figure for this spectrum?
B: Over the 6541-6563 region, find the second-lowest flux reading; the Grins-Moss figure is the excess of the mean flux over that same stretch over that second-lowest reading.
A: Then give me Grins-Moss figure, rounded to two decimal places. 0.26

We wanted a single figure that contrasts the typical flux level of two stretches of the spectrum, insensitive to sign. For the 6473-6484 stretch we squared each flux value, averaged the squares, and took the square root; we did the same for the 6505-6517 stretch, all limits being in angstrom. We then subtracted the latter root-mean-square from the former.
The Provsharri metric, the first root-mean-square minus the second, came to 0.21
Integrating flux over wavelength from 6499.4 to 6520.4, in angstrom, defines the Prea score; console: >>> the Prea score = 97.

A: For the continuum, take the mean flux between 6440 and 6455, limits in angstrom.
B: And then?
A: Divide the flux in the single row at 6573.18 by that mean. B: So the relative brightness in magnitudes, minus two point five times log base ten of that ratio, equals 0.05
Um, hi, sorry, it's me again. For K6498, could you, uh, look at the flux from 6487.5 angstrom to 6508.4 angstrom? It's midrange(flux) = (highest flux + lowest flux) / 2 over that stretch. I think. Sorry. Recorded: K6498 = 4.5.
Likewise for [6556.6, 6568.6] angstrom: 4.6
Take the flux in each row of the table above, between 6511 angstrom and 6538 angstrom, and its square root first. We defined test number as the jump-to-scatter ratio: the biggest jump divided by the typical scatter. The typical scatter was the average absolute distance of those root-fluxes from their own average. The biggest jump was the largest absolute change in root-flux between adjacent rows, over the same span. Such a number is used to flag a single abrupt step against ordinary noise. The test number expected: 1.36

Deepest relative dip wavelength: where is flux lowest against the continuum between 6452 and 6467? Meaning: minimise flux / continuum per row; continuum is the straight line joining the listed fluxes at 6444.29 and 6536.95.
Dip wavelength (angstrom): 6453.20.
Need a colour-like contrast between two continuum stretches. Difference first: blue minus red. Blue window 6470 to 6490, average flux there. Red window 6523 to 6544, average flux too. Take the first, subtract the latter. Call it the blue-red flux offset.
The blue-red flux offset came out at 0.1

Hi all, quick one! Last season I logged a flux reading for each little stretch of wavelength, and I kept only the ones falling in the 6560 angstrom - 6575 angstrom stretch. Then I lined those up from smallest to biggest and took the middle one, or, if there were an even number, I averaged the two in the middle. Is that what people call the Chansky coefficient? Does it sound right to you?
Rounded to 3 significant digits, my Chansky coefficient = 4.54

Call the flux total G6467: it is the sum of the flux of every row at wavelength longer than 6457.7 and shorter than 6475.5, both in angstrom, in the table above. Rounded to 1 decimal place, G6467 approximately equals 27.5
